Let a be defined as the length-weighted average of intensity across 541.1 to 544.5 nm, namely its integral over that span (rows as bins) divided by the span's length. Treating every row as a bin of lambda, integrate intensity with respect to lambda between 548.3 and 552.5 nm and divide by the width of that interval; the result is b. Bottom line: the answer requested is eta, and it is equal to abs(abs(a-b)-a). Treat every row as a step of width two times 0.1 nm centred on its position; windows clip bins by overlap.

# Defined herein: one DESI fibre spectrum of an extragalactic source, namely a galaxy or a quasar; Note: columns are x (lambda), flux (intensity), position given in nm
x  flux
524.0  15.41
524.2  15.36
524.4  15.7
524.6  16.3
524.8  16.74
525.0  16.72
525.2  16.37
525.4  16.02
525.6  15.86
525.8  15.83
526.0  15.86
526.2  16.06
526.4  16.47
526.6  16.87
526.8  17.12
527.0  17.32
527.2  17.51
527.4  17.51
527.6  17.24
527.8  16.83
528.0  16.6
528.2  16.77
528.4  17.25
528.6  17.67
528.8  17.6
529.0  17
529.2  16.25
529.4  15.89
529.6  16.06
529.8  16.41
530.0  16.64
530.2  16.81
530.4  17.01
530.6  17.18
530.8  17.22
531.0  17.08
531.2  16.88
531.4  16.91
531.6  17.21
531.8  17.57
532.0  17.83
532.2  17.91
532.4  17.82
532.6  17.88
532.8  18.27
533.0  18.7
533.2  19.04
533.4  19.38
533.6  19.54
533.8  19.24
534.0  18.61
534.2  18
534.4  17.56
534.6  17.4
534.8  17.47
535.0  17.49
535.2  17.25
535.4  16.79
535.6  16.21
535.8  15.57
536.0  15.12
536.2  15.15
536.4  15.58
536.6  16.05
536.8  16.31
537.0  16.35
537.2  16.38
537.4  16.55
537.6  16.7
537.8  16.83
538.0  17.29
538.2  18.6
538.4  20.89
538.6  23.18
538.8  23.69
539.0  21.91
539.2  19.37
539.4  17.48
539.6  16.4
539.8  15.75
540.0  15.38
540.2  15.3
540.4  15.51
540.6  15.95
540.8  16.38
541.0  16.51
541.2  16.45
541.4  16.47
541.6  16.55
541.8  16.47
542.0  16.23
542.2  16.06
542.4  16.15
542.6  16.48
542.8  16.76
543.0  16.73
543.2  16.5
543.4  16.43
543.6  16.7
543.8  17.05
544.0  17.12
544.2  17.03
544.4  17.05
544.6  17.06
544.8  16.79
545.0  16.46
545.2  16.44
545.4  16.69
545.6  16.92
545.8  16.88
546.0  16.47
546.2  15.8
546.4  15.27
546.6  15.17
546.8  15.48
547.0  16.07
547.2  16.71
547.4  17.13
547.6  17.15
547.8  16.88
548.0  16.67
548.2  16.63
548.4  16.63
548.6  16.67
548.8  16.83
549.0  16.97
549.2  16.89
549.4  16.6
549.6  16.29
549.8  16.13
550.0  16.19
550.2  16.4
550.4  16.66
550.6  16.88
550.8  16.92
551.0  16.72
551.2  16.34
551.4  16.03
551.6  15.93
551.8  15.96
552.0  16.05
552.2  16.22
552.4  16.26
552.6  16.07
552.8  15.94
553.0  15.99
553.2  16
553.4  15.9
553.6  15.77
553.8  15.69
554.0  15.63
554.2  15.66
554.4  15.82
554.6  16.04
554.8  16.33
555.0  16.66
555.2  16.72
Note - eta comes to 16.5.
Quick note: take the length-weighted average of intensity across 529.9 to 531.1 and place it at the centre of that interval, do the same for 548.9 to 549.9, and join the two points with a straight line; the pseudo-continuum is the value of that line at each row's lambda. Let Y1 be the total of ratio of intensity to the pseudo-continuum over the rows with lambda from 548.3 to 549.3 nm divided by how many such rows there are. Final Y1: 1.01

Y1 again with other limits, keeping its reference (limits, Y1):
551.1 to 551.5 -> 0.98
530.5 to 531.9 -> 1.01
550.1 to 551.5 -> 1.00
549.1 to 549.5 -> 1.01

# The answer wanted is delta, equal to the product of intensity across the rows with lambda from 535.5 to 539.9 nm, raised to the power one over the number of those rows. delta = 17.4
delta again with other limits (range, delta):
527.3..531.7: 16.9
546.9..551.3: 16.7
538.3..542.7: 17.3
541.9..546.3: 16.6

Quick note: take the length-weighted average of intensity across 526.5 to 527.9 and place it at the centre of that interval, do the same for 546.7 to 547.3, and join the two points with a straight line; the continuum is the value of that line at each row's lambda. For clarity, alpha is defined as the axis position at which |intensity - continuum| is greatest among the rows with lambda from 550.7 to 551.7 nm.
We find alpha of 550.8 nm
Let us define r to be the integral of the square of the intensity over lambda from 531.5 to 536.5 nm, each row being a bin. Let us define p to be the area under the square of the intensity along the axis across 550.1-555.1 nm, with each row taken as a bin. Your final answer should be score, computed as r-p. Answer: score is 241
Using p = 1306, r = 1546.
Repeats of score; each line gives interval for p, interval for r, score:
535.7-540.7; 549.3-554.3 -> -225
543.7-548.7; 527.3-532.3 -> 74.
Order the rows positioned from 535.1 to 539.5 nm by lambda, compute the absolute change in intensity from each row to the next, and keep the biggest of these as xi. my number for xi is 2.54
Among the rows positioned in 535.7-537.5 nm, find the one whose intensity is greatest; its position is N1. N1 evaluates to 537.4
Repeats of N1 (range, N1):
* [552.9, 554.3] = 553.2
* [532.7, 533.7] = 533.6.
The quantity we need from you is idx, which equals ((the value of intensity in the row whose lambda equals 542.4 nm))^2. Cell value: 261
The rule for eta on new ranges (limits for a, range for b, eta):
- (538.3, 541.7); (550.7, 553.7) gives 16.1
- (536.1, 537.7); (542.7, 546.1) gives 15.5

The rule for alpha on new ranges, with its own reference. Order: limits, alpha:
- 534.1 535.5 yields 534.2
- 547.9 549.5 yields 549.0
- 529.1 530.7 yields 529.4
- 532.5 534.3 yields 533.6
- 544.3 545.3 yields 544.6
